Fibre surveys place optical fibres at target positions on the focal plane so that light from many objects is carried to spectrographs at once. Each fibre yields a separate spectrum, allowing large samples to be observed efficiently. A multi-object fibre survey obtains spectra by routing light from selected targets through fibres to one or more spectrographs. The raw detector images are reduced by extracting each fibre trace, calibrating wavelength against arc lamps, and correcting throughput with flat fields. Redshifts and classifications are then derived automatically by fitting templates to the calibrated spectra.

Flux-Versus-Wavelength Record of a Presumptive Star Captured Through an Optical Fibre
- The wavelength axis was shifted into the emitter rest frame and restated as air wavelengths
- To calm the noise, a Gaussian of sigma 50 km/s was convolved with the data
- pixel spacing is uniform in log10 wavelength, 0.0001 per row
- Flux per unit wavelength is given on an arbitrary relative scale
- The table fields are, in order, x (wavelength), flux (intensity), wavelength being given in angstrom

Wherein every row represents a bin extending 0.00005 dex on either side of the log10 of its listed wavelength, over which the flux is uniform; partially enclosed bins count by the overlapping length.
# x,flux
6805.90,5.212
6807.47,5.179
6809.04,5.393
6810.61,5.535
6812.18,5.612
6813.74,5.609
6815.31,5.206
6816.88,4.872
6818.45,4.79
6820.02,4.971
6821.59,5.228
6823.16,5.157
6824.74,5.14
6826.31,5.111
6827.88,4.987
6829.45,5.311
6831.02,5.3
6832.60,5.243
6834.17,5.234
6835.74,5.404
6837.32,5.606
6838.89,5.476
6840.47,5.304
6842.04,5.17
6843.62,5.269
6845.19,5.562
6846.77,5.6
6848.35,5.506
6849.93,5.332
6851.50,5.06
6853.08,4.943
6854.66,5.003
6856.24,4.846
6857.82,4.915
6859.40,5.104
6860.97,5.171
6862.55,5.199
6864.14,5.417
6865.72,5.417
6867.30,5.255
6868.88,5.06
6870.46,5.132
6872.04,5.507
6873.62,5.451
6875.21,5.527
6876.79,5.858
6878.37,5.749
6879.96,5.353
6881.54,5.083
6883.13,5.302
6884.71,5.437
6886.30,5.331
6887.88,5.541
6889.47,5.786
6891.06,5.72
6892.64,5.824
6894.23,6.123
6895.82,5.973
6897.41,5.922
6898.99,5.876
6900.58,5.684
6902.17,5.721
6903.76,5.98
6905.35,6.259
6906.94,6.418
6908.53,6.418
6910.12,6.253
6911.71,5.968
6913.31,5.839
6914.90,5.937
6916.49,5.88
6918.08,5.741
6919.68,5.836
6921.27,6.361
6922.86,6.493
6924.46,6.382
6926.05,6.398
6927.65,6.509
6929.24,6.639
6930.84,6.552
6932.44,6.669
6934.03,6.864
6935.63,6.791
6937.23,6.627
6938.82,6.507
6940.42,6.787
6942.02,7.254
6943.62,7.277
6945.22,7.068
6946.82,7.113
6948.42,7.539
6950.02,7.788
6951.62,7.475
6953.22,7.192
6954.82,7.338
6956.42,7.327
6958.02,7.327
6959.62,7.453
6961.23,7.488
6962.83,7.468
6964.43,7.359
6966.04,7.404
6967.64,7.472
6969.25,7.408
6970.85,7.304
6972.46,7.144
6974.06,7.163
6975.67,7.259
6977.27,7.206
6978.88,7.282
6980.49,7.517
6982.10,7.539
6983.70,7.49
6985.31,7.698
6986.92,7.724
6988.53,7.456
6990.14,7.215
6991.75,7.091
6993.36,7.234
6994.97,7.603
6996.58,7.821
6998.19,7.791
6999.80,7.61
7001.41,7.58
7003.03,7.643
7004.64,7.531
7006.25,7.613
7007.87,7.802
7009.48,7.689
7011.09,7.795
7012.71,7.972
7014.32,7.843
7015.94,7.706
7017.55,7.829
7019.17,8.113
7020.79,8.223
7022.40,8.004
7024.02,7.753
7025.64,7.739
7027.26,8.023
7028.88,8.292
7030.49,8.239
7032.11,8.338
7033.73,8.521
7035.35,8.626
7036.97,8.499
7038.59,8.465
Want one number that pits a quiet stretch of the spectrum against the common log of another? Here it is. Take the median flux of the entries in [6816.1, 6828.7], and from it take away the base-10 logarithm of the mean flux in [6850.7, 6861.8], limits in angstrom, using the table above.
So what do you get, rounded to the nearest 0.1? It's 4.3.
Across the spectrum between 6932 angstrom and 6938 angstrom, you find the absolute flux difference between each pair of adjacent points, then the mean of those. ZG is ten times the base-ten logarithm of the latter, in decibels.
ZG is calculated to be -8.4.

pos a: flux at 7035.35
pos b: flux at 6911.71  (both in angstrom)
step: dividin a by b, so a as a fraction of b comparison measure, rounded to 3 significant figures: 1.45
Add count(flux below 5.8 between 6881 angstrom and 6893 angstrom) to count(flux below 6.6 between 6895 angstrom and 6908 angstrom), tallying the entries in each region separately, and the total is 15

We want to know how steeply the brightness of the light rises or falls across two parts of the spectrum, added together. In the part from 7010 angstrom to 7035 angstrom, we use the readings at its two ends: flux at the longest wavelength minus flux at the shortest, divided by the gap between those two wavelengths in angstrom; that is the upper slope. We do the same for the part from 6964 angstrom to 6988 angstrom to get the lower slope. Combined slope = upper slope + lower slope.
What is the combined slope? 0.05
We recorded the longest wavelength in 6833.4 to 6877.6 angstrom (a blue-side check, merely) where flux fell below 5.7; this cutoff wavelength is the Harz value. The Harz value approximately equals 6875.21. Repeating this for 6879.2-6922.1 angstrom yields 6900.58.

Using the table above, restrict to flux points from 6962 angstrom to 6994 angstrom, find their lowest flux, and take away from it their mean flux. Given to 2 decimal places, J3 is -0.28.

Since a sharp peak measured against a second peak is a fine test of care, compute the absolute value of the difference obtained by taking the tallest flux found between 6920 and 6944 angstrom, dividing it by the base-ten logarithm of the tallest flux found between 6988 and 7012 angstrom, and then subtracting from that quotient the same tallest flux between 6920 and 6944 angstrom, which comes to 0.87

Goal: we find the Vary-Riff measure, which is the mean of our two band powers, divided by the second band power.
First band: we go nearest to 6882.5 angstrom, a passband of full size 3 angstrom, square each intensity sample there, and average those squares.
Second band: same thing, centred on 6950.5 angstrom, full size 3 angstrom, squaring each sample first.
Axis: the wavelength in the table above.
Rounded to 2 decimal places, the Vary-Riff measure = 0.73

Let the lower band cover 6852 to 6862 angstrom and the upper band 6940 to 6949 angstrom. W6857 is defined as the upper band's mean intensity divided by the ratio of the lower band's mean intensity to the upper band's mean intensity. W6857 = 10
